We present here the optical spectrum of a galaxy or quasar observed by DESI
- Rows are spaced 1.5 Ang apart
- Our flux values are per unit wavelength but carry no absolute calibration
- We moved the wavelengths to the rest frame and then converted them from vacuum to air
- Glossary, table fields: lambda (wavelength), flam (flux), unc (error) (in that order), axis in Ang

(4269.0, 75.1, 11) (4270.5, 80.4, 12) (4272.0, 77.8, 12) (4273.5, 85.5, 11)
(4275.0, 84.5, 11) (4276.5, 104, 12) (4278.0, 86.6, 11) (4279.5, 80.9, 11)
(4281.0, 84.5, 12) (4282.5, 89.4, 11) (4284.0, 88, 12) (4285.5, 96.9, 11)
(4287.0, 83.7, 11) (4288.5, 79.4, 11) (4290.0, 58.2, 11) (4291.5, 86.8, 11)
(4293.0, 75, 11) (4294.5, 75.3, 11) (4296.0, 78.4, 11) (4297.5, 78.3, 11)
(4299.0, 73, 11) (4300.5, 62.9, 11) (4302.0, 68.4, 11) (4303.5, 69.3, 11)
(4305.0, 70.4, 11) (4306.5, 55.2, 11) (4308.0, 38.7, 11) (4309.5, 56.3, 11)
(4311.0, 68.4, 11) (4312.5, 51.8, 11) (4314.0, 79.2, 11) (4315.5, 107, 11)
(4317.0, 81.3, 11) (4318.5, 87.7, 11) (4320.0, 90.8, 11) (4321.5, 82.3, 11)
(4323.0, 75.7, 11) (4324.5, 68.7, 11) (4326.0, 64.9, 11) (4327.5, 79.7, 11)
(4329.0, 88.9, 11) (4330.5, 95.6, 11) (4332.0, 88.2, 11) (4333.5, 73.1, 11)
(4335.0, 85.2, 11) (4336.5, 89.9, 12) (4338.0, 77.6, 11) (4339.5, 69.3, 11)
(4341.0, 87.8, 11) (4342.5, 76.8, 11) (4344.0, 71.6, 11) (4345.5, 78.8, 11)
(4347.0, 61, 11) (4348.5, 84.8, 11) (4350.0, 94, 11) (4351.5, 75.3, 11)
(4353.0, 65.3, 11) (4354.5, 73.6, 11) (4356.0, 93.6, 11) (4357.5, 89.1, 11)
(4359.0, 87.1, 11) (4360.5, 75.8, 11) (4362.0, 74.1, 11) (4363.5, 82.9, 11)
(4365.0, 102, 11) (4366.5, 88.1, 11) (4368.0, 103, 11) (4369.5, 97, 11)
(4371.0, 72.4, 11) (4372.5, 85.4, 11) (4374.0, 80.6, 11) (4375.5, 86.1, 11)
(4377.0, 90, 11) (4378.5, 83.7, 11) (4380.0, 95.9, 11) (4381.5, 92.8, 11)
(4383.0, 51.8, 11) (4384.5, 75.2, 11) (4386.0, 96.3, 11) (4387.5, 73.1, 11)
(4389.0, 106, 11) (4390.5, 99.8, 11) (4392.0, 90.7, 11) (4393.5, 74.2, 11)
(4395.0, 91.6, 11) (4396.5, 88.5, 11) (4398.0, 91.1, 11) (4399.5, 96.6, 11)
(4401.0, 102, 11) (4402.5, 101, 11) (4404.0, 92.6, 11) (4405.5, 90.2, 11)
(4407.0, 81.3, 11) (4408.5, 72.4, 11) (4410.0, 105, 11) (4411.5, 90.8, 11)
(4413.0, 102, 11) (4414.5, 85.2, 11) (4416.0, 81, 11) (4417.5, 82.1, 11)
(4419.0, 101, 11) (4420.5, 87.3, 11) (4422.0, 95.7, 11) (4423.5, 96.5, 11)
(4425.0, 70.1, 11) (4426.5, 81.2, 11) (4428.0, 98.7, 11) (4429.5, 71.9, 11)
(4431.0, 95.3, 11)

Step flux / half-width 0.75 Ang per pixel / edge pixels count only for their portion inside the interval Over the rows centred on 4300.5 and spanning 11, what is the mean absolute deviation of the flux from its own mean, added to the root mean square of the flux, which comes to 76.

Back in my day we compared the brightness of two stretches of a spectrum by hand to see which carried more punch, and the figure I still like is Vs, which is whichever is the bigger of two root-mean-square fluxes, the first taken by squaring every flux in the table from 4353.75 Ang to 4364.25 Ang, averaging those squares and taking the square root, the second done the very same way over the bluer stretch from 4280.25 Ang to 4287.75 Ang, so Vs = 89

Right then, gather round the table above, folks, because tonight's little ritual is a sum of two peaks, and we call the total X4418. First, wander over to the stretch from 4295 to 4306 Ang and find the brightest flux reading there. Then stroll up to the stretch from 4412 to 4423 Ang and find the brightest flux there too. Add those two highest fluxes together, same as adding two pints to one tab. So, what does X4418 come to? 180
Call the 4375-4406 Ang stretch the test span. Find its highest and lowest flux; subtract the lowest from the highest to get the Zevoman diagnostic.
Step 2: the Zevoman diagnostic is 54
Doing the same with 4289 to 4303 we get 29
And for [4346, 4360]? 33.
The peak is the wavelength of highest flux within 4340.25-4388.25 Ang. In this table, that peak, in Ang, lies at 4368.0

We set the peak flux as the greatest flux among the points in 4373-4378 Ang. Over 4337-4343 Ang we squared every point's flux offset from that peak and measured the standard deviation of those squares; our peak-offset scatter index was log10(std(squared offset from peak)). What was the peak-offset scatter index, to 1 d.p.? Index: 2.2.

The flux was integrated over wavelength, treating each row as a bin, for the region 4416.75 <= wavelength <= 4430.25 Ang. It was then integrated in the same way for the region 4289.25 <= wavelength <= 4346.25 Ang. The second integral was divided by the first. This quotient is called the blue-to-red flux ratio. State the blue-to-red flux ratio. 3.7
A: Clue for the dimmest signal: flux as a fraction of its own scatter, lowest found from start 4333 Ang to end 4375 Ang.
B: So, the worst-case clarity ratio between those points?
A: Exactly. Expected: 5.5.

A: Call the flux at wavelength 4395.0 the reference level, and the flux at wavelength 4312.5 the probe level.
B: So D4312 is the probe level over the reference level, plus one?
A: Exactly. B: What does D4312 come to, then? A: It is 1.57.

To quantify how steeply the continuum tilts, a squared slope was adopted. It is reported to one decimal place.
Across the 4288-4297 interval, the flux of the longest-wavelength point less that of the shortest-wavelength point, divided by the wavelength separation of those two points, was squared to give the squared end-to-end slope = 0.0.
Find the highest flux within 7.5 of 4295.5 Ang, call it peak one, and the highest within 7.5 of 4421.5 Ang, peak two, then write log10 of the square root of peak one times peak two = 1.97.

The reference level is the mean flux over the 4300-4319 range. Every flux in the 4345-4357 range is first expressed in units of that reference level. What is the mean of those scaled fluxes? 1.14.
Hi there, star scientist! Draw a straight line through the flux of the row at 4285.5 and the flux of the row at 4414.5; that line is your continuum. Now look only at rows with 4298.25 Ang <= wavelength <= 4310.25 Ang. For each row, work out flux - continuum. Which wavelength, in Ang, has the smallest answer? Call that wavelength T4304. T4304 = 4308.0 Ang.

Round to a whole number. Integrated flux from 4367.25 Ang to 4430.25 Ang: 5565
